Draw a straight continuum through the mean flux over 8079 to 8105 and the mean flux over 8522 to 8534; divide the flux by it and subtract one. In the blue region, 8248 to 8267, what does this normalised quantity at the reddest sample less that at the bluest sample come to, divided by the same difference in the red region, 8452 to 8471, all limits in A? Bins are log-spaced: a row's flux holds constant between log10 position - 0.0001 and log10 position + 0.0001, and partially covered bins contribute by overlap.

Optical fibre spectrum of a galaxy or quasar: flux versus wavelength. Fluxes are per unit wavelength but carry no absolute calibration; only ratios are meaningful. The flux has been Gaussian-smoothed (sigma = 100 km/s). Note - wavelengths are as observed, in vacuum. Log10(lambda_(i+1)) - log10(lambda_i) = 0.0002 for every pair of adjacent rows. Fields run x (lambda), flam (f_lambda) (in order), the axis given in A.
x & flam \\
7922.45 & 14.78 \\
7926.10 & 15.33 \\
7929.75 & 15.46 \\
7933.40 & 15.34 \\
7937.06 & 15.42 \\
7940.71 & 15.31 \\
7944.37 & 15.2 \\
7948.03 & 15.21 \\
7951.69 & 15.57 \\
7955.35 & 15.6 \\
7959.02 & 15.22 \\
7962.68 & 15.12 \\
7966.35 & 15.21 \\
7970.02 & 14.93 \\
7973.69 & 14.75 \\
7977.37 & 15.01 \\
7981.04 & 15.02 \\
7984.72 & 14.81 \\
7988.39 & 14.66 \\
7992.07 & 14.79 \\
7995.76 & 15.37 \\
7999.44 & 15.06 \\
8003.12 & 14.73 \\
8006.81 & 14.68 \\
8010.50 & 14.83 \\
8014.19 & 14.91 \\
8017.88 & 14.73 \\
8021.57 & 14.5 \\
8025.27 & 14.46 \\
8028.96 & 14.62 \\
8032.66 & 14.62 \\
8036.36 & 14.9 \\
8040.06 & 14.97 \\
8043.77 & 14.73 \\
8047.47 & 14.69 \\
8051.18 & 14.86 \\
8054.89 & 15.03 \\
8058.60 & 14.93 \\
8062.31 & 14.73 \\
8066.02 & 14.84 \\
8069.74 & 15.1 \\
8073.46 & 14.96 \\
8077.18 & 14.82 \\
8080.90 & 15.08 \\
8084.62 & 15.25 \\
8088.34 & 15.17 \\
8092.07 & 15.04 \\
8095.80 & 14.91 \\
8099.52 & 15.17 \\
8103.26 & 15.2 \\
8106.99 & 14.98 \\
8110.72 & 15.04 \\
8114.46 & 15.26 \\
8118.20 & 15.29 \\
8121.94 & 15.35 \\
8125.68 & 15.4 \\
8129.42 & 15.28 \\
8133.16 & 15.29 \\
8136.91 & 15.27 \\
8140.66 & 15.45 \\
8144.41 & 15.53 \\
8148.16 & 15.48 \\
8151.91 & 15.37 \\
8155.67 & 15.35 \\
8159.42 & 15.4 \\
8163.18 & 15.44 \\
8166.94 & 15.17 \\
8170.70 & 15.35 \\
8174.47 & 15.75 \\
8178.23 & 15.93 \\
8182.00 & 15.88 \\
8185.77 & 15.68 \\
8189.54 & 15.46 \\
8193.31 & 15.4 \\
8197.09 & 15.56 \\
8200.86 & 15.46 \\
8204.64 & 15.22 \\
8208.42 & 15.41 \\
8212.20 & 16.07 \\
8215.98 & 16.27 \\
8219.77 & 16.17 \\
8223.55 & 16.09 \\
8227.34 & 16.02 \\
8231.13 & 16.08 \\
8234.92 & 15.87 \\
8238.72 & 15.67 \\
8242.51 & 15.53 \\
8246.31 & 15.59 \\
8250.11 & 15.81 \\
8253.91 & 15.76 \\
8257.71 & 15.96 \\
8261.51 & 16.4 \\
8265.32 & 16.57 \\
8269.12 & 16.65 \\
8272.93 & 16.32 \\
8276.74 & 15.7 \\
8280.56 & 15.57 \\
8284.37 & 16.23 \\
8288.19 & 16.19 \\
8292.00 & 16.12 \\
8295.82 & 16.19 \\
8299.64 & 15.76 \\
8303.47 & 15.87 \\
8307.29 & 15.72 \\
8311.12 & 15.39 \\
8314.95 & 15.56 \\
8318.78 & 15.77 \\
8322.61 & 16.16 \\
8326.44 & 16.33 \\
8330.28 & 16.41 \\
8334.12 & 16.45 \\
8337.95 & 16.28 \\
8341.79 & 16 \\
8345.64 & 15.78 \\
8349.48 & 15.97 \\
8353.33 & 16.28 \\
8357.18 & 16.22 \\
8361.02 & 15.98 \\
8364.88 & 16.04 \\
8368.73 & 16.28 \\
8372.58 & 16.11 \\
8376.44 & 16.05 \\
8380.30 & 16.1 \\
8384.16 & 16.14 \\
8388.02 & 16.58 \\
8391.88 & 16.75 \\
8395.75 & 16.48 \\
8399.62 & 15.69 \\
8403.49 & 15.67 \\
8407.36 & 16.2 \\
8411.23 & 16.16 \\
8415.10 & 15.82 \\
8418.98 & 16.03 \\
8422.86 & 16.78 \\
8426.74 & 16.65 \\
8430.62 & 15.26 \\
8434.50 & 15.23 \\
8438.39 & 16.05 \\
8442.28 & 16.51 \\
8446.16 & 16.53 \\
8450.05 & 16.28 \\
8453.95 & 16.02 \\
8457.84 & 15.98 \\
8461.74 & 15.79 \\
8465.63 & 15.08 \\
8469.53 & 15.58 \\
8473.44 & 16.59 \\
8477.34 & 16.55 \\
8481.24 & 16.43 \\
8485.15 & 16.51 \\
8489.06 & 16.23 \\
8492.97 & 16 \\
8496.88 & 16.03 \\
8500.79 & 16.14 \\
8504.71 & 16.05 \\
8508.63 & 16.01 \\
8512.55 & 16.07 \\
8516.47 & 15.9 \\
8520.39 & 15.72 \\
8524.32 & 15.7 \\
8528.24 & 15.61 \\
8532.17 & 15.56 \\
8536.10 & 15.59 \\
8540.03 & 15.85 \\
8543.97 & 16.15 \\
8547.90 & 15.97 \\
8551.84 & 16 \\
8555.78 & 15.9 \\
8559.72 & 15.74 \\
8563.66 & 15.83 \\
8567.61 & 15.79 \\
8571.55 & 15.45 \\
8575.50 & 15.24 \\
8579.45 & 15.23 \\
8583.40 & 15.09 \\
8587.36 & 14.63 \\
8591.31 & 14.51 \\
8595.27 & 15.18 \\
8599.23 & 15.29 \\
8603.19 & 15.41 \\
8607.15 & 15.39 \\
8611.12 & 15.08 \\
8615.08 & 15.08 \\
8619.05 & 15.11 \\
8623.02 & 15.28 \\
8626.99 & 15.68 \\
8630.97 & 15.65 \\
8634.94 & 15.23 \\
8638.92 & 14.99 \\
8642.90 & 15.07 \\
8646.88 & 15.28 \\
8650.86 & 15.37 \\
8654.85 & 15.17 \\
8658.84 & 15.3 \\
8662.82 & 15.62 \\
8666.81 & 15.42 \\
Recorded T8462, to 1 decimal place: -1.6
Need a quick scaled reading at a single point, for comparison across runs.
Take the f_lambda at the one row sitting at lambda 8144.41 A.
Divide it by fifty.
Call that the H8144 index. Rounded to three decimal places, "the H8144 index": 0.311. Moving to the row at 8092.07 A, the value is 0.301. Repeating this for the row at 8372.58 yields 0.322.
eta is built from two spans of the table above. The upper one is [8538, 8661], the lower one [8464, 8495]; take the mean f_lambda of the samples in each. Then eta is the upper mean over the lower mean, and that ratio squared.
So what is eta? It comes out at 0.91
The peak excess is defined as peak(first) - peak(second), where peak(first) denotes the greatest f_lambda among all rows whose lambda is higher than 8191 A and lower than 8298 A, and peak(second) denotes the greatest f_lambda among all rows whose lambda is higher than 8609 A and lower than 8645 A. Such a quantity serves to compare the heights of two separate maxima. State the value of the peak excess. 1.0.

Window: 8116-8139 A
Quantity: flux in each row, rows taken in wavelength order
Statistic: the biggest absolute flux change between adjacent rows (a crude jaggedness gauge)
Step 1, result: 0.12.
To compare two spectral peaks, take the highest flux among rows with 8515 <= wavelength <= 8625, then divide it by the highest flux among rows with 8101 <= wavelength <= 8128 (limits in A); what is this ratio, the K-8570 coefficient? 1.049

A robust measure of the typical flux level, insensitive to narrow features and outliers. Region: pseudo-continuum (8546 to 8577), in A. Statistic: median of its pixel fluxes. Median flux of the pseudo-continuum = 15.8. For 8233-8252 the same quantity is 15.7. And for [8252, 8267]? 16.2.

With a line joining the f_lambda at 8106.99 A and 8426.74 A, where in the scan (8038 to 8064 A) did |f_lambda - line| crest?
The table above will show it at 8040.06 A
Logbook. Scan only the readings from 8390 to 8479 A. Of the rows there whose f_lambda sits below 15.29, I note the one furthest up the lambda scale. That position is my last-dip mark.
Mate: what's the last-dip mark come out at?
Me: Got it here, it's 8465.63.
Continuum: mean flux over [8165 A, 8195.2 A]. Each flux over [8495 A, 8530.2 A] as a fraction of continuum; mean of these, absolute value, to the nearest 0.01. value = 1.02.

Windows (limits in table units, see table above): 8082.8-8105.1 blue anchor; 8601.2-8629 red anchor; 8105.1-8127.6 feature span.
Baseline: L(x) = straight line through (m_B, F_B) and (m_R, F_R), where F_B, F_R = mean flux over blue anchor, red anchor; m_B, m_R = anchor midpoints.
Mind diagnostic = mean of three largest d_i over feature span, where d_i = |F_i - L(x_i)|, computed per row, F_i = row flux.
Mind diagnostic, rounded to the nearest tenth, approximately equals 0.2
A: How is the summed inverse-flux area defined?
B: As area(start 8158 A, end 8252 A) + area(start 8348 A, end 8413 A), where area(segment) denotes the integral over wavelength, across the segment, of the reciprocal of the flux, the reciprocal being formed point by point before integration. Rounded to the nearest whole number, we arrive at 10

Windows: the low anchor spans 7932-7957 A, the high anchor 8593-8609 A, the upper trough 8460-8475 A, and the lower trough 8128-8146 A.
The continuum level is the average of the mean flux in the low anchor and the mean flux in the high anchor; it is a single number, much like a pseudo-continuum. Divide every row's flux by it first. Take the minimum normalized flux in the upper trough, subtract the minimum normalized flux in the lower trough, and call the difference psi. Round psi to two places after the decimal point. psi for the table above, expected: -0.01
